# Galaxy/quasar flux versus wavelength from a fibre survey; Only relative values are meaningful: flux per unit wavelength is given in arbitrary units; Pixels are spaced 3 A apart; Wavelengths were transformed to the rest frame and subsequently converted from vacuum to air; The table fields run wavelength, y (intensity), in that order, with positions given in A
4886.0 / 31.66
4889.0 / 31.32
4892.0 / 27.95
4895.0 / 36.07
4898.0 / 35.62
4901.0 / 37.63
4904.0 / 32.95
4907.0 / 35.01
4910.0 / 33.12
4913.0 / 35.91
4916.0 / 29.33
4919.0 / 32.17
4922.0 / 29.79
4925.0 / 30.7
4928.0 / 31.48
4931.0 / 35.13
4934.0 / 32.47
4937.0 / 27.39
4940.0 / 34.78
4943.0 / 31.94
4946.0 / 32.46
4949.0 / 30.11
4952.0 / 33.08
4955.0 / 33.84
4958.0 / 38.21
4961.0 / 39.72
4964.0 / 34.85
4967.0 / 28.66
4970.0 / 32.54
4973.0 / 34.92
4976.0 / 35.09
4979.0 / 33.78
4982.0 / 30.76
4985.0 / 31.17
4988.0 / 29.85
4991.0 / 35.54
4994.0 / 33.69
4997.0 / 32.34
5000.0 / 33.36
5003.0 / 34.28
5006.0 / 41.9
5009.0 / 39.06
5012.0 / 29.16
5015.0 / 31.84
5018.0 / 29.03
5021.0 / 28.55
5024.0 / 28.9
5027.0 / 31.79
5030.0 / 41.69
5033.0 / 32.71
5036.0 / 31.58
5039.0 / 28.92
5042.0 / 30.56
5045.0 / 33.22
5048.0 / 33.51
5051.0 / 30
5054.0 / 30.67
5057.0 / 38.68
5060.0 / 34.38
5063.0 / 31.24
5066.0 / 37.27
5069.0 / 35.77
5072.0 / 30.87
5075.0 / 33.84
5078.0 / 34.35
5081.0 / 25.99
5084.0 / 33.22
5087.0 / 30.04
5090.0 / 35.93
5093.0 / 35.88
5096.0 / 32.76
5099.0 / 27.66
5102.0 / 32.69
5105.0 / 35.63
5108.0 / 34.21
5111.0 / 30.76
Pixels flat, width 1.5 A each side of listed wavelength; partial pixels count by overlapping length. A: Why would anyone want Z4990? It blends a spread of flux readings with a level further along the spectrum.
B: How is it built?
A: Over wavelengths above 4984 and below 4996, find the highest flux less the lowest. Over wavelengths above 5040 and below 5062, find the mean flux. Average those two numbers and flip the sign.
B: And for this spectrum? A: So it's -19.3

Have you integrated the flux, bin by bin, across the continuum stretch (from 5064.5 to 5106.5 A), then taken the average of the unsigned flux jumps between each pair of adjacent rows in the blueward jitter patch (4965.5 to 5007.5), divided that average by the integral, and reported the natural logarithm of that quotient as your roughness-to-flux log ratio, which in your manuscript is -6.37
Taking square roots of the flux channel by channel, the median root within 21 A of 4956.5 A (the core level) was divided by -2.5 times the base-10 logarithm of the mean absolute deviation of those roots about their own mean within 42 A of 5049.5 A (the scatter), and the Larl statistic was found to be 3.82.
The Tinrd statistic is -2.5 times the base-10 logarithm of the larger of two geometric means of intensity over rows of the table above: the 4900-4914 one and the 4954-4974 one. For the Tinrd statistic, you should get -3.86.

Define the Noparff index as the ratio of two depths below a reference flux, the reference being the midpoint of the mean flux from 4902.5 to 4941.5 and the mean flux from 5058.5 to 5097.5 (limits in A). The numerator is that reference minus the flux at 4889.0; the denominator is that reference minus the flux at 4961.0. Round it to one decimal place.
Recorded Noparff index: -0.2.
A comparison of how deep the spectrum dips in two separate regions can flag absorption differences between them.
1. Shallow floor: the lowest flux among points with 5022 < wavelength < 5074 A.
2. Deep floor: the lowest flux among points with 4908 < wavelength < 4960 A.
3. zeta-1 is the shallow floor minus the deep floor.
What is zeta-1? 1.5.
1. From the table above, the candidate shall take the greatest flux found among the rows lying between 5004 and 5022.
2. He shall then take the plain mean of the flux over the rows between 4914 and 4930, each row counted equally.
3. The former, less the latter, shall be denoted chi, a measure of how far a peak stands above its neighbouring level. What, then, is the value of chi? 11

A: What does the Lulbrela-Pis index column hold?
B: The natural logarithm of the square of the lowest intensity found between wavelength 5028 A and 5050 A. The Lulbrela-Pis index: 6.73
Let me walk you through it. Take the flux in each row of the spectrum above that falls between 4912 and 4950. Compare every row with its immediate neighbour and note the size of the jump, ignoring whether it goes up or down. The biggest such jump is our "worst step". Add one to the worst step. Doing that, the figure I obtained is 8.4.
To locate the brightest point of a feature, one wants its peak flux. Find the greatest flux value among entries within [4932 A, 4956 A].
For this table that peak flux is 34.78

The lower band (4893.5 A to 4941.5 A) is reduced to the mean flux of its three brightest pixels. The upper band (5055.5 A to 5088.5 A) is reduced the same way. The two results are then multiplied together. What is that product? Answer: 1361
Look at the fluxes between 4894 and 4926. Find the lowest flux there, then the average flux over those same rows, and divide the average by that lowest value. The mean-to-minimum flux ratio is 1.142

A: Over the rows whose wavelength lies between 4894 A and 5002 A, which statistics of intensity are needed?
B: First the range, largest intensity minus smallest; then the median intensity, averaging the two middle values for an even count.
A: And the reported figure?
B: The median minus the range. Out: 21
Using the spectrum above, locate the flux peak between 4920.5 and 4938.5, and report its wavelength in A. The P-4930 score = 4931.0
